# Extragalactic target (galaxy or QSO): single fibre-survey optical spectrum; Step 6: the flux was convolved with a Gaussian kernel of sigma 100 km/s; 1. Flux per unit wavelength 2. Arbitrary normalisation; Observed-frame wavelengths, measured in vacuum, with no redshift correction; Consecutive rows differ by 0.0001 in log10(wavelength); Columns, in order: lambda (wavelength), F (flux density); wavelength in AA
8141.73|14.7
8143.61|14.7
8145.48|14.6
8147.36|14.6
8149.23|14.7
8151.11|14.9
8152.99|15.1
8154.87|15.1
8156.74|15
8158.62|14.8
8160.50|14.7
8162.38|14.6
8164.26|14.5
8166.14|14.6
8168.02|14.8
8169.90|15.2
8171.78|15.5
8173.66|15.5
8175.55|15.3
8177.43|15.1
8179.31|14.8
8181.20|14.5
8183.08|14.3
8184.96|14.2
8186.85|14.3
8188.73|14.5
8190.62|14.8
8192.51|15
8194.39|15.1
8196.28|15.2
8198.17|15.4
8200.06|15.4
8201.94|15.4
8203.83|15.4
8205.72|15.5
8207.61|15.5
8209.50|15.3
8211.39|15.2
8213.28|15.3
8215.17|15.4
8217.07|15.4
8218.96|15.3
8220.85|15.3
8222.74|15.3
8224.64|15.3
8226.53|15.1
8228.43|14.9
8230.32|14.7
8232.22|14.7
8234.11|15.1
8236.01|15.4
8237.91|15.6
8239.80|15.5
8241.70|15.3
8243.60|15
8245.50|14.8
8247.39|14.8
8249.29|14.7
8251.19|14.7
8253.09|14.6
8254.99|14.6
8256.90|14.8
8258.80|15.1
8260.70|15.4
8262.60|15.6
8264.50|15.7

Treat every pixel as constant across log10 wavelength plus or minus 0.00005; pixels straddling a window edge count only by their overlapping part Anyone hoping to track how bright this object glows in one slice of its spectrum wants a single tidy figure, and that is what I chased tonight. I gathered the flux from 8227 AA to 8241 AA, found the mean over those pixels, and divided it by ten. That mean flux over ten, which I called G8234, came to 1.51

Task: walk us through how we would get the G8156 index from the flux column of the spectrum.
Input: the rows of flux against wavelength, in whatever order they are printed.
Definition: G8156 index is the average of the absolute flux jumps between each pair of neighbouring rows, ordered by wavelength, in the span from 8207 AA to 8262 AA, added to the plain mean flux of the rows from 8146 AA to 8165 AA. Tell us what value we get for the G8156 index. 14.94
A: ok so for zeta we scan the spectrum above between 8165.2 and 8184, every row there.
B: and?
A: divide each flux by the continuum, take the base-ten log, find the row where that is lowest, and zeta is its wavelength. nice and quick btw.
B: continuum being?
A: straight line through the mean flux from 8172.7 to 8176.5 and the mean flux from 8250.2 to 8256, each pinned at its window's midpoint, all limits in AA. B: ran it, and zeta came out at 8183.08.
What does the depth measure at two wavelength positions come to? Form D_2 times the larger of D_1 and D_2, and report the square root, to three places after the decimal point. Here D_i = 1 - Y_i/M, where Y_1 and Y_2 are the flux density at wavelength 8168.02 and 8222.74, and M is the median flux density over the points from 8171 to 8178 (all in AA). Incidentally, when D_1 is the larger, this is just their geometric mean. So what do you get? 0.016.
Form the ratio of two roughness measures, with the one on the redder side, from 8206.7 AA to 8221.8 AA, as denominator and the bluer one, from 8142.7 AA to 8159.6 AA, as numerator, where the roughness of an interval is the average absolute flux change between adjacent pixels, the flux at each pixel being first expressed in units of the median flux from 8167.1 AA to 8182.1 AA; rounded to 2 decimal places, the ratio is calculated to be 1.31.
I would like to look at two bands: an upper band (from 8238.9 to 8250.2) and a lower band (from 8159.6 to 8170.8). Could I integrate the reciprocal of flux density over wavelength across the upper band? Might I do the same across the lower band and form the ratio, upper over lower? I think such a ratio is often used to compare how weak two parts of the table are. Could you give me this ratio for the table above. 0.99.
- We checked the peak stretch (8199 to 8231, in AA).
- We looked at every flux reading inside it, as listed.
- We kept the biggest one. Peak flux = 15.5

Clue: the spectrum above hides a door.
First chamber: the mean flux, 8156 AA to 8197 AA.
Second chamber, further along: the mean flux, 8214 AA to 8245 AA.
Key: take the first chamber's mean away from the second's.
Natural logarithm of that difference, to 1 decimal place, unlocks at -1.0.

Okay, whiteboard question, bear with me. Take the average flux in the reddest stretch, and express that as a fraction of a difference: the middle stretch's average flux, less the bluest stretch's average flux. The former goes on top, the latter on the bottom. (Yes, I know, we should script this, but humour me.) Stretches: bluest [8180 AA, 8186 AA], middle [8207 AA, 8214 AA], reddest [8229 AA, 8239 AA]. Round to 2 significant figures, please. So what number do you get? 15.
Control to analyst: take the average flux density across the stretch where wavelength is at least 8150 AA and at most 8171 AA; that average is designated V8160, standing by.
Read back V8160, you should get 14.8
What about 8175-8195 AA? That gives 14.7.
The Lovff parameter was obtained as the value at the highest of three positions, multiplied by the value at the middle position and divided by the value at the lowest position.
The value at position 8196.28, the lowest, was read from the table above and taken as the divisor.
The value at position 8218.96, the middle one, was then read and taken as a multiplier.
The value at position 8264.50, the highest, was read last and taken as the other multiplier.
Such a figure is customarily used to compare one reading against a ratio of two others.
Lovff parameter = 15.8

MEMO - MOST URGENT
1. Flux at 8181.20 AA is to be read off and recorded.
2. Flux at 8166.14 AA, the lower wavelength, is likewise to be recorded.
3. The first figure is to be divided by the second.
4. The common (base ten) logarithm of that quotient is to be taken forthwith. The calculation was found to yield -0.003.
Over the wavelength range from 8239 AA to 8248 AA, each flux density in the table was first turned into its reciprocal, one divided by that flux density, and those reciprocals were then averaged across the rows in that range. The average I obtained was 0.0663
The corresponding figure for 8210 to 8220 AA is 0.0653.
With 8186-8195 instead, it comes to 0.0679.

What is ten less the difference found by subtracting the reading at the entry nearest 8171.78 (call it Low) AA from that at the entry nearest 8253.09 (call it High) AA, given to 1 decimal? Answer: 10.9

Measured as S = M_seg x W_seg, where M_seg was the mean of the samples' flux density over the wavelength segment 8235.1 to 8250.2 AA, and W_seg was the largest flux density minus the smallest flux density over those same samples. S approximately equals 14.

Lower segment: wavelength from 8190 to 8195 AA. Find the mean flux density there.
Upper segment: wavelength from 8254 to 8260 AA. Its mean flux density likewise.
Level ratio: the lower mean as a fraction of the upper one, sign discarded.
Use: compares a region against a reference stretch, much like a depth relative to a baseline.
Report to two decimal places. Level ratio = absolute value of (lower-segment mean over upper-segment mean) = 1.01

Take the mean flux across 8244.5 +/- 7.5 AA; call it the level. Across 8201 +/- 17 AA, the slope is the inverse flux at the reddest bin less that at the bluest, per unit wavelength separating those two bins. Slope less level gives -15.1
